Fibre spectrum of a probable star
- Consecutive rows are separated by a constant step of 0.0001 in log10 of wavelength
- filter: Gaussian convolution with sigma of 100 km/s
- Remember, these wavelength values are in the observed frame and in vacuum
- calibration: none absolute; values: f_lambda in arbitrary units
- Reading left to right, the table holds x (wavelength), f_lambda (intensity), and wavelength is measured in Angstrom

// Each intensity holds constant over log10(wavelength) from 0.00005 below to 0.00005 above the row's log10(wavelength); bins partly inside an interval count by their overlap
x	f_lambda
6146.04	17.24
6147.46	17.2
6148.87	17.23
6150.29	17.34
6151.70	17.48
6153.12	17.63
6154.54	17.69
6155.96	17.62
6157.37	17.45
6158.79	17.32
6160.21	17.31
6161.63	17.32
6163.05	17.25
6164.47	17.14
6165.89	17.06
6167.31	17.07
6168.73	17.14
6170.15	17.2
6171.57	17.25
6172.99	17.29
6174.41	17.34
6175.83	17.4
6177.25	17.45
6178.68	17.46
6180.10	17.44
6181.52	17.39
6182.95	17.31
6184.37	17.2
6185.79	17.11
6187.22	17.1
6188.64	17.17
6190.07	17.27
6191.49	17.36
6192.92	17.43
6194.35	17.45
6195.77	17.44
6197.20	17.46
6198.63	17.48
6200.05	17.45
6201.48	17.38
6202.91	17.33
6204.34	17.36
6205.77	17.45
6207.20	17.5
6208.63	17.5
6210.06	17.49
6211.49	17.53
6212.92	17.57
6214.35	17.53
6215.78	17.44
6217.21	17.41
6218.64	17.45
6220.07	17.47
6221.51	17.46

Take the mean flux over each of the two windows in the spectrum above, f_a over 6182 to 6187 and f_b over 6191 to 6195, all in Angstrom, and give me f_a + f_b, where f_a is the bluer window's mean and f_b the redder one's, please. 34.6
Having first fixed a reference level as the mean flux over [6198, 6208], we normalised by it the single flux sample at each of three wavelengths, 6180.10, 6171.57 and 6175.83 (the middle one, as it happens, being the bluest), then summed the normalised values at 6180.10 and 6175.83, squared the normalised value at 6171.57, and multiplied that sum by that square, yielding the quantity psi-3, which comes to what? 1.96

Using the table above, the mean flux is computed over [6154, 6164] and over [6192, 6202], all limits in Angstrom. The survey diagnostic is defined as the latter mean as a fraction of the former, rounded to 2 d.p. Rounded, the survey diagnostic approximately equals 1.00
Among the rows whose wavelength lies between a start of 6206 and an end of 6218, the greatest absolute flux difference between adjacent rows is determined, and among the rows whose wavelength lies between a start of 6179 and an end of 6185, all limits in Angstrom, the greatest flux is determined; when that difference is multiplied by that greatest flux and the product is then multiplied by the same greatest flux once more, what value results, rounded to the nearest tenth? 27.4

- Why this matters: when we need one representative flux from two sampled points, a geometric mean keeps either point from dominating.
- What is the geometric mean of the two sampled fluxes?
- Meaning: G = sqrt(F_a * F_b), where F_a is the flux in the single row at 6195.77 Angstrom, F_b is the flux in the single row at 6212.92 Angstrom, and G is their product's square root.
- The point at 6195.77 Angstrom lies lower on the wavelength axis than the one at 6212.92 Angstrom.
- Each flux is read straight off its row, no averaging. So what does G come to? 17.5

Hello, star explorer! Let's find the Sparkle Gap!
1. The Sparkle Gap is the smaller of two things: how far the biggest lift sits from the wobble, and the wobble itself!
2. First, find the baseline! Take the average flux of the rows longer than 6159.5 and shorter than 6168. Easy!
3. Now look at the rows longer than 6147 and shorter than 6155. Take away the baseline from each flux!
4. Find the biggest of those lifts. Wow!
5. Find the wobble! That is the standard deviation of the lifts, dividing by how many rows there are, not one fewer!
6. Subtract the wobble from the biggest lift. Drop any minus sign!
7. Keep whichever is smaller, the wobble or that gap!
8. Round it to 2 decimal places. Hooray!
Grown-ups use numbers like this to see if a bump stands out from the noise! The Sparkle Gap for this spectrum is 0.19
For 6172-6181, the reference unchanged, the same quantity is 0.06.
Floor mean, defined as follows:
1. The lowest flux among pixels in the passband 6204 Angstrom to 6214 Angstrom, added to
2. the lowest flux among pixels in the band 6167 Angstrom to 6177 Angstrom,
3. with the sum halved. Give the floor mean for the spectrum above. 17.2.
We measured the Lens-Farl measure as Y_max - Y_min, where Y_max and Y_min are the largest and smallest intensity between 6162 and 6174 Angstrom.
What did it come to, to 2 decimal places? 0.23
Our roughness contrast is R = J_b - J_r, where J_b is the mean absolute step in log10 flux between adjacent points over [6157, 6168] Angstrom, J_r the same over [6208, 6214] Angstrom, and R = 0.0008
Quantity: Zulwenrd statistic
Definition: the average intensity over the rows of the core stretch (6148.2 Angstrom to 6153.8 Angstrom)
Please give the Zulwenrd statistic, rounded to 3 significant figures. 17.4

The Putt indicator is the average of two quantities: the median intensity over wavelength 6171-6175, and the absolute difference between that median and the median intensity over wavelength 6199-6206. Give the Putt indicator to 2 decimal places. 8.69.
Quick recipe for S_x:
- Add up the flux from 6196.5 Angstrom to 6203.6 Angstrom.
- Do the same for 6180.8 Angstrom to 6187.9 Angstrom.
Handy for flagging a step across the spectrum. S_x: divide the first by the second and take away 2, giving -0.99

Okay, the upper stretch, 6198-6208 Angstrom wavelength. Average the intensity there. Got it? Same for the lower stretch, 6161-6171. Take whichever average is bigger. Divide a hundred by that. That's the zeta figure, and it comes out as 5.74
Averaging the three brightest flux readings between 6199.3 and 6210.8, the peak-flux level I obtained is 17.5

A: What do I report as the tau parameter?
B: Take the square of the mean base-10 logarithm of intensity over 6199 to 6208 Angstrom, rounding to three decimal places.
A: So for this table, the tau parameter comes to 1.540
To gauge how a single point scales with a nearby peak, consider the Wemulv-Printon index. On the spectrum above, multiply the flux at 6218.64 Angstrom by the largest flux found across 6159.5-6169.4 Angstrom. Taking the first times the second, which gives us 302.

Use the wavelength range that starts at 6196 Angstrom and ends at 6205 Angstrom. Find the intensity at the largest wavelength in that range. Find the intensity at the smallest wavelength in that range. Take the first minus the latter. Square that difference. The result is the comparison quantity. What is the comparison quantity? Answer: 0.010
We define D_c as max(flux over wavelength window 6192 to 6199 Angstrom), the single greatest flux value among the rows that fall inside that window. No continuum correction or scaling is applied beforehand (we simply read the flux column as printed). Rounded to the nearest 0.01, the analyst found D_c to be 17.48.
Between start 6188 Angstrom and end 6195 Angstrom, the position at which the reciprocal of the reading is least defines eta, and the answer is 6194.35 Angstrom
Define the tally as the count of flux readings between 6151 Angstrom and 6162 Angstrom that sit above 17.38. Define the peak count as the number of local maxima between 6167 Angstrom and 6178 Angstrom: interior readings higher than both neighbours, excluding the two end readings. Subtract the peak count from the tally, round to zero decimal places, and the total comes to 5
